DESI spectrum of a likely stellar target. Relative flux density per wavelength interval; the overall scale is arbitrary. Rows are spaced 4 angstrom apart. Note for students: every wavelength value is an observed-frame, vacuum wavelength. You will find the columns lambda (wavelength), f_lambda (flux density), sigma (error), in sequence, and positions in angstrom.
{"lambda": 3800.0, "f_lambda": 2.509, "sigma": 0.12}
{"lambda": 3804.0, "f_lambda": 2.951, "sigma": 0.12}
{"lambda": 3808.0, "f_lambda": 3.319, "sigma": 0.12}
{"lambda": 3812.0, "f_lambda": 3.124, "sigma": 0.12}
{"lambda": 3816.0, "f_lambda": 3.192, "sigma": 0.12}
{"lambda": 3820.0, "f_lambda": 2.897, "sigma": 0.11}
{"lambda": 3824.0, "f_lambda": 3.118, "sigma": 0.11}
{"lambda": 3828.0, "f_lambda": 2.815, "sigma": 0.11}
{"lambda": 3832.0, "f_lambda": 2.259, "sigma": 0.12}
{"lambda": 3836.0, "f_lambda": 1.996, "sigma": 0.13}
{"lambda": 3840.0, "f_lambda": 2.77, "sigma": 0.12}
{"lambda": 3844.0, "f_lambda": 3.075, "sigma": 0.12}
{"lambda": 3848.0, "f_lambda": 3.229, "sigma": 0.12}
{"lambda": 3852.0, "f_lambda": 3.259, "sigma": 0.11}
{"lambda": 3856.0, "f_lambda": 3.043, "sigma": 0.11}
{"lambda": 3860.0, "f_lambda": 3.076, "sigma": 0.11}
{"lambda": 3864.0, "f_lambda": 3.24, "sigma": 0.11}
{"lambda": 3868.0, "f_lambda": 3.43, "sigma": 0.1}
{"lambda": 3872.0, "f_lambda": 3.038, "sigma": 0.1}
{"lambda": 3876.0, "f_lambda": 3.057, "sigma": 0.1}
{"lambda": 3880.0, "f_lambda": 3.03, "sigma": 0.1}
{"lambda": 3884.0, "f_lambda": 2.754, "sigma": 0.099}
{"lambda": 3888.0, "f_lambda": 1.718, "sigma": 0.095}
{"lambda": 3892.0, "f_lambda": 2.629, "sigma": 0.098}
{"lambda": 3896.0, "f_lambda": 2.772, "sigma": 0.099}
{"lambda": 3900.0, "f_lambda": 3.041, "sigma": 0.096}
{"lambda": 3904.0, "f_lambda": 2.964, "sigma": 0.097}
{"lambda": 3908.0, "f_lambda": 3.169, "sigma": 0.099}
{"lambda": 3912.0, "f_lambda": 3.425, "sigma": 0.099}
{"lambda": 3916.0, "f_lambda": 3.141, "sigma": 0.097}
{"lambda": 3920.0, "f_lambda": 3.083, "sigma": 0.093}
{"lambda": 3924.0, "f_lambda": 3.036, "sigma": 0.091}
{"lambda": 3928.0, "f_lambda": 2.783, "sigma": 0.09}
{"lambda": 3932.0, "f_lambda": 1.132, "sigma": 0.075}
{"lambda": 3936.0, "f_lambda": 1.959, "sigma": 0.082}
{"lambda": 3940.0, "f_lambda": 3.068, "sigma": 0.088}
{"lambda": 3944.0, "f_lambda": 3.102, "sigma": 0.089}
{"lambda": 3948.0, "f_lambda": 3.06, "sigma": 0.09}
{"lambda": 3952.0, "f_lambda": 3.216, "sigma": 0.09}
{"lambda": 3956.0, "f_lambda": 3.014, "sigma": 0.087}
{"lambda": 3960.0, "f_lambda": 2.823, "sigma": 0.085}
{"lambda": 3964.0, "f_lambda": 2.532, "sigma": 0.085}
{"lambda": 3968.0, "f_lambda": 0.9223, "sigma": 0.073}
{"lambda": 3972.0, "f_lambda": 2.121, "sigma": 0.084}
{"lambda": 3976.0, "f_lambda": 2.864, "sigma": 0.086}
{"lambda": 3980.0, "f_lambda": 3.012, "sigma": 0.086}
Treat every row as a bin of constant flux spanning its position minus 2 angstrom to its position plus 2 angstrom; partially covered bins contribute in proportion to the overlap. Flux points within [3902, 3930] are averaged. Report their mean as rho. 3.09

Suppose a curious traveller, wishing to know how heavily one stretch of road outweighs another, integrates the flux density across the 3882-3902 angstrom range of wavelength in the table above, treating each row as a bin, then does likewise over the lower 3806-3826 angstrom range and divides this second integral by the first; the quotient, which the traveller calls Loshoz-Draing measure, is 1.21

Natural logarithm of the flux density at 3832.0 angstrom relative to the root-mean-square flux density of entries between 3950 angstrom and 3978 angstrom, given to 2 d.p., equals -0.14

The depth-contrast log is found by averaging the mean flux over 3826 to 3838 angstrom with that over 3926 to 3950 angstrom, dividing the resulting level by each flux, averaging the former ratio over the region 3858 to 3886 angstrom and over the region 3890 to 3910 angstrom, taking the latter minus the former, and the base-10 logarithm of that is -1.3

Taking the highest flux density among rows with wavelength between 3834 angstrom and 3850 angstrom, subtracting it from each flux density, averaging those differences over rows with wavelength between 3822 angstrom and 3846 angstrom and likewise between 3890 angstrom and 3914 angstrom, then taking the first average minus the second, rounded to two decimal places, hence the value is -0.33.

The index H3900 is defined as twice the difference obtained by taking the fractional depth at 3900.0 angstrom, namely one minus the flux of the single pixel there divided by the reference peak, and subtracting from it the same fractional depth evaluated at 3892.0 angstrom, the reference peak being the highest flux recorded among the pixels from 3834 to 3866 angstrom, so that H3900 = -0.25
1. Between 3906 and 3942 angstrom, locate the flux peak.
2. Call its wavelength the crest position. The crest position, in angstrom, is 3912.0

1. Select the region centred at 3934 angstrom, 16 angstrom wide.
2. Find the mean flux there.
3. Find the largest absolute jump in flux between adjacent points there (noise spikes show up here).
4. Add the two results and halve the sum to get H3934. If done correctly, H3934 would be 1.94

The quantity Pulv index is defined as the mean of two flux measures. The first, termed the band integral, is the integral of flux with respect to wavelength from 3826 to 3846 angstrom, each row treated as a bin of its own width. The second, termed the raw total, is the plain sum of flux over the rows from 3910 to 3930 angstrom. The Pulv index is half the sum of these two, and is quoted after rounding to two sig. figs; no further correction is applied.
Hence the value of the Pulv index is 34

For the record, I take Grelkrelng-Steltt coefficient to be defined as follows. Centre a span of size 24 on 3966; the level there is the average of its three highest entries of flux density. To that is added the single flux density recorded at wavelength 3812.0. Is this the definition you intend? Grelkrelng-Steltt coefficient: 6.02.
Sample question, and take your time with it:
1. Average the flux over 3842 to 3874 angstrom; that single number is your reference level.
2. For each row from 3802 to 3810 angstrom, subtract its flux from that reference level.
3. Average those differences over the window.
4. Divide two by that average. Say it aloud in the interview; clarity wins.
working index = 52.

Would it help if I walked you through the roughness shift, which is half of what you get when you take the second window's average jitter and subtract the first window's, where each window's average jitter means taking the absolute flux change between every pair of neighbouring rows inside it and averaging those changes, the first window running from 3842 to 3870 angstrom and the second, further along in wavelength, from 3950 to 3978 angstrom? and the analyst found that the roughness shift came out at 0.29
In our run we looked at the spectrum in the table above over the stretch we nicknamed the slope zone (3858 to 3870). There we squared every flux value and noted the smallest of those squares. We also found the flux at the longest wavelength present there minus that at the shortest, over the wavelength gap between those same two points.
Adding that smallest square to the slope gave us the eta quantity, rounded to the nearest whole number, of 10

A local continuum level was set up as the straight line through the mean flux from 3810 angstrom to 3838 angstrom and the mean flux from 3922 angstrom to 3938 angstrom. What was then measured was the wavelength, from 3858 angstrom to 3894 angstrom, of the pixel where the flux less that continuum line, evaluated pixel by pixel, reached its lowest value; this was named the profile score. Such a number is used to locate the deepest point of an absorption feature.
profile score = 3888.0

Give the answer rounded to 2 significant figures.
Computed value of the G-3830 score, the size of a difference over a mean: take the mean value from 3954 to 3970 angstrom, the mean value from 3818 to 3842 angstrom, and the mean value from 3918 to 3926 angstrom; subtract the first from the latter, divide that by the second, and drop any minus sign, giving 0.28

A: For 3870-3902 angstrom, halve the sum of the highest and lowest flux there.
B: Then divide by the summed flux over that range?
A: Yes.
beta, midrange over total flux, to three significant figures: 0.108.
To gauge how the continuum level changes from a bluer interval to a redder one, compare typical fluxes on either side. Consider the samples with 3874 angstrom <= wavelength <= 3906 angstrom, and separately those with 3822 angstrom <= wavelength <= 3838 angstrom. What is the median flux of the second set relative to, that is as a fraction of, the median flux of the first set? 0.88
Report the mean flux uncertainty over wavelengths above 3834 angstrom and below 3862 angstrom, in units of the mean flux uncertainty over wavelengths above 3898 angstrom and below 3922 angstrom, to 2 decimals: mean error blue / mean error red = 1.21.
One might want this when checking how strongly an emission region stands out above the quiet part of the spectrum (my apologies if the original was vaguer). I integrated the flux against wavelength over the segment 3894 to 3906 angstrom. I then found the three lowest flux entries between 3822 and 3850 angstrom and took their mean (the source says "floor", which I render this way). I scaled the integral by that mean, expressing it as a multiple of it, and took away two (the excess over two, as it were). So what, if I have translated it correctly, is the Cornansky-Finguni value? 13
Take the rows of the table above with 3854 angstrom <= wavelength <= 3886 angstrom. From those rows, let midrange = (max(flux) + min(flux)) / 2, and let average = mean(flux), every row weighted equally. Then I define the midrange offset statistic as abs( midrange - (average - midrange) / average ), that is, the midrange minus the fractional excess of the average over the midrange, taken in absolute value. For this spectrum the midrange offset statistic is 3.09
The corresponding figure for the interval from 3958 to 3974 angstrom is 1.76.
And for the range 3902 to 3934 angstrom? 2.08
